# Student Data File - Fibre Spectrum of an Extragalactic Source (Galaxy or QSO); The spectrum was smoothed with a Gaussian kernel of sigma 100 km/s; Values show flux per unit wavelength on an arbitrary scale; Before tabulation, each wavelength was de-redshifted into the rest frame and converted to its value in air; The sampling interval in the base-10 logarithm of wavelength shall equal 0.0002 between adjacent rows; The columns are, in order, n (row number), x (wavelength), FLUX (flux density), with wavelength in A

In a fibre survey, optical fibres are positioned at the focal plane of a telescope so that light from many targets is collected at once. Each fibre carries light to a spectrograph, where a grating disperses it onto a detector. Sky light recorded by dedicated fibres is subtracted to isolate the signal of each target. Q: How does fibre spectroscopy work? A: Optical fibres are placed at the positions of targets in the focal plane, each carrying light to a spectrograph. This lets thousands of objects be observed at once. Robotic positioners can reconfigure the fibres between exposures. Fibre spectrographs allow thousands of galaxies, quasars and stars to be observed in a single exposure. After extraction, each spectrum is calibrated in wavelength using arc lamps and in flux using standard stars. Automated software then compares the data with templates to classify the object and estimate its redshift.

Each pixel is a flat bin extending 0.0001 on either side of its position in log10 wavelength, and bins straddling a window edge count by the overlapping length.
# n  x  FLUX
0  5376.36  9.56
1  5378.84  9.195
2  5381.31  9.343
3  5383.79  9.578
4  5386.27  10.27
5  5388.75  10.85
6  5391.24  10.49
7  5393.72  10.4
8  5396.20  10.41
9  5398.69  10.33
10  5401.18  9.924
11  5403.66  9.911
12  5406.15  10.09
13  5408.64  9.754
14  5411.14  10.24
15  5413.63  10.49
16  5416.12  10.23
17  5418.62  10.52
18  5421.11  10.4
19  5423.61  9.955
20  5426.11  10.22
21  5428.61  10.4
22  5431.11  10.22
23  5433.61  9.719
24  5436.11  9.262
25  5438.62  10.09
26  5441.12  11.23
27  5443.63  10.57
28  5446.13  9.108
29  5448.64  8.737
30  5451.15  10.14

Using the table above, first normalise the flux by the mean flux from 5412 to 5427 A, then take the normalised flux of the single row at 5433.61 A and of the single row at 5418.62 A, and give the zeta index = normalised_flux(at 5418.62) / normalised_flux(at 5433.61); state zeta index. 1.08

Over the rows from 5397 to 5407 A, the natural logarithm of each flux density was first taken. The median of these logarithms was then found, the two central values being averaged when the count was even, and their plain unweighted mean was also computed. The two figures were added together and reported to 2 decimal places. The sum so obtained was 4.61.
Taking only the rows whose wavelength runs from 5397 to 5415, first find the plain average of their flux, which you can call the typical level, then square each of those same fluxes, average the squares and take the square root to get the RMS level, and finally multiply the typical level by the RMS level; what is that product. 102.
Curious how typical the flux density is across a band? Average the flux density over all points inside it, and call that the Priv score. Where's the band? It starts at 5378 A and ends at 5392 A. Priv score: 10.0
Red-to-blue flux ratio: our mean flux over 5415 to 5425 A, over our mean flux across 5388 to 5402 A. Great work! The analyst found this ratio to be 0.99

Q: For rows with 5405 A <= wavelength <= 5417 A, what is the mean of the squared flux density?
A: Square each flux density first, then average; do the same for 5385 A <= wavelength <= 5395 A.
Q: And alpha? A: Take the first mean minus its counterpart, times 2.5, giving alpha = -18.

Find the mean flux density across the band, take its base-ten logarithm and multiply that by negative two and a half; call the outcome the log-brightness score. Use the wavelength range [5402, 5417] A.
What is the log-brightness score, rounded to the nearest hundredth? -2.51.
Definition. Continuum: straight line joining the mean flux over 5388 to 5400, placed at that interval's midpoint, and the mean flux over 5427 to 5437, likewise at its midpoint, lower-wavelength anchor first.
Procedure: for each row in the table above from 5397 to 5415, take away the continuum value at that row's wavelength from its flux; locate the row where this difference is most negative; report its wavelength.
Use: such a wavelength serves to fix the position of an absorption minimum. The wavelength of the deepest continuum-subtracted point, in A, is 5408.64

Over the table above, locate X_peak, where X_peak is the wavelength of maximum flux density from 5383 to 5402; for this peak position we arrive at 5388.75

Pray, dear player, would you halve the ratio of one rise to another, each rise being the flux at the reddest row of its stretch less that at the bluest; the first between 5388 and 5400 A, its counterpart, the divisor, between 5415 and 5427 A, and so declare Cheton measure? 26.0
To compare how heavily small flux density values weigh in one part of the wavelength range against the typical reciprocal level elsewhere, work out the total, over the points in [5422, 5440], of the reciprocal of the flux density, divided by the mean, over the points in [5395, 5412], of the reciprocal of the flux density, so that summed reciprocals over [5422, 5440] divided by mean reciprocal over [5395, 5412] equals 7.09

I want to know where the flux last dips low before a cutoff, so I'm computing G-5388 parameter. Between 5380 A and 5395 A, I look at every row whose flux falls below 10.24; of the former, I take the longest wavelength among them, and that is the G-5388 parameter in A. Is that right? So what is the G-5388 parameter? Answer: 5383.79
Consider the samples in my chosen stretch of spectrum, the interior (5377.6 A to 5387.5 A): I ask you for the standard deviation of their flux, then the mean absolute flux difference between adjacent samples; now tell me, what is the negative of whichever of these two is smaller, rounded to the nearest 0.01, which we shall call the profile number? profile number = -0.36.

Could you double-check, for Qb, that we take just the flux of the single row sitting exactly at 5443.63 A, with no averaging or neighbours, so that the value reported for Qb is 10.57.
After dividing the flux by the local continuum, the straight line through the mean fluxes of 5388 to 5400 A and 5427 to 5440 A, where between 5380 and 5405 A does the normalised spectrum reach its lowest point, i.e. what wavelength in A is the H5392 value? 5381.31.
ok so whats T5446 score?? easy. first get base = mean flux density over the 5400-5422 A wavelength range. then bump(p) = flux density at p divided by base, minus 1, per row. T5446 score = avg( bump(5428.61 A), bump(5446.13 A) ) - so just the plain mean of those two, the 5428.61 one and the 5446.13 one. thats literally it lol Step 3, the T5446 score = -0.04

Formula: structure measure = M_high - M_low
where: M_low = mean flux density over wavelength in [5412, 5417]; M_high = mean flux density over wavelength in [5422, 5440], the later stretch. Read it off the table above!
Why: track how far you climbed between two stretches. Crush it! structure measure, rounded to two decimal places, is -0.38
